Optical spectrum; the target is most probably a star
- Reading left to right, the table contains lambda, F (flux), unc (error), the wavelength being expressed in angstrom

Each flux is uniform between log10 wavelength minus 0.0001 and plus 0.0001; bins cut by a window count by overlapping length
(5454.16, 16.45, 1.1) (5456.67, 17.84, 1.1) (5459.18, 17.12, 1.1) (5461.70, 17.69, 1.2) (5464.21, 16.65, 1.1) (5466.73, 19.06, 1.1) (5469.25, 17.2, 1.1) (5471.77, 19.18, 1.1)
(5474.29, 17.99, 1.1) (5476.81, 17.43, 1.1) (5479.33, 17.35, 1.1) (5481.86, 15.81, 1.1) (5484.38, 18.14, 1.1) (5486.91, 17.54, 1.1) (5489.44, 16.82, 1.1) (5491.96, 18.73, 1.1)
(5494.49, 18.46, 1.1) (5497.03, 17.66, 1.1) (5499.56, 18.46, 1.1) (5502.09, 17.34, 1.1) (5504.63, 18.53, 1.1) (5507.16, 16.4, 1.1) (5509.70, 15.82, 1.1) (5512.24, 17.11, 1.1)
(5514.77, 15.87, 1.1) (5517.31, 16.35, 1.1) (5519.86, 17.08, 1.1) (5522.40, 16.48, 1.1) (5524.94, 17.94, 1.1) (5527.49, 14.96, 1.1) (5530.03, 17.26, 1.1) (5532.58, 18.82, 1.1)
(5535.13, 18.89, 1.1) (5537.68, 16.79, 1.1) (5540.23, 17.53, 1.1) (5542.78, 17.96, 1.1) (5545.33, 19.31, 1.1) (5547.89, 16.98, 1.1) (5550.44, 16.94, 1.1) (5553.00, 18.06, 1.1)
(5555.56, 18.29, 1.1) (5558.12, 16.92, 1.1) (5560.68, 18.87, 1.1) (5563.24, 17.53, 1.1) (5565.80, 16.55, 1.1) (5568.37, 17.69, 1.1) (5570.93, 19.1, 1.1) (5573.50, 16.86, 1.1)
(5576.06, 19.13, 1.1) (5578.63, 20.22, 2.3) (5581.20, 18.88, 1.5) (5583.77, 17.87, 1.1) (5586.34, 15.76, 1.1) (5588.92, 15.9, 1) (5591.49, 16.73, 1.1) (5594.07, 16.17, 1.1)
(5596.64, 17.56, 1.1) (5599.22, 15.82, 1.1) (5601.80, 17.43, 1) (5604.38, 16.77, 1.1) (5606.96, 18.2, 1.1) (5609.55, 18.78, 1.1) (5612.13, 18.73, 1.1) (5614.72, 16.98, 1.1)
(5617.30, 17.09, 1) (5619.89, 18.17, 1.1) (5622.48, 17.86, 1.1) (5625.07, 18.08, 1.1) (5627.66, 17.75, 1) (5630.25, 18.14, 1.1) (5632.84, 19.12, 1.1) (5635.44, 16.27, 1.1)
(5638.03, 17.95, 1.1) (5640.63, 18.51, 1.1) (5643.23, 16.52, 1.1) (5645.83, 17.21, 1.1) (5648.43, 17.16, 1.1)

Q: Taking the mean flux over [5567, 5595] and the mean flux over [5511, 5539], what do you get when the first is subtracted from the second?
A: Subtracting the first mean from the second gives -0.6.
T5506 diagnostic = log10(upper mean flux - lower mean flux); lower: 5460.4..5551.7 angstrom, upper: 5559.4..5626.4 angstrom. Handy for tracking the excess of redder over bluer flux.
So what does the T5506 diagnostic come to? -0.73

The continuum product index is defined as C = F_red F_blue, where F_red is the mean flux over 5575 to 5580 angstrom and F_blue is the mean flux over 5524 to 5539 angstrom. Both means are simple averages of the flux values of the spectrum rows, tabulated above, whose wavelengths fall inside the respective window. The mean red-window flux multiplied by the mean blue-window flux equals 343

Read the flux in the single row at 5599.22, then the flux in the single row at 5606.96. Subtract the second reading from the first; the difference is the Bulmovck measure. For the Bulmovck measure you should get -2.4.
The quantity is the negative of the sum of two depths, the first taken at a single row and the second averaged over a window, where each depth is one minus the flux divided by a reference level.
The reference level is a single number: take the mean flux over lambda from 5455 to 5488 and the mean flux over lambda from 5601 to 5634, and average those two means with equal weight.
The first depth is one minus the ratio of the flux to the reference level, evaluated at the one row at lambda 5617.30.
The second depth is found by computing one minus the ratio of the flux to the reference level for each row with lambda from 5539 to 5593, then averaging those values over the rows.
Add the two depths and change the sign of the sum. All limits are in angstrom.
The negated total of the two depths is -0.039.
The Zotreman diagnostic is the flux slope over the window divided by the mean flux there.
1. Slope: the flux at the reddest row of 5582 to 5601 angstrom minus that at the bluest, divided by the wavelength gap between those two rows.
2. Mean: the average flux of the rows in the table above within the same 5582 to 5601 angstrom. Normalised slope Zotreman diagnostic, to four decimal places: -0.0080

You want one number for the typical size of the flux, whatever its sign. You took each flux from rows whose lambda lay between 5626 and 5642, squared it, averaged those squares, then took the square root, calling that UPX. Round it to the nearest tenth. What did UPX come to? 18.0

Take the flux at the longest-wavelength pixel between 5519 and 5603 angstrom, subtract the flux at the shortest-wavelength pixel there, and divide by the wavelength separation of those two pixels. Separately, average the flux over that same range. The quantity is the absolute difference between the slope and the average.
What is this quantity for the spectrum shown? 17.5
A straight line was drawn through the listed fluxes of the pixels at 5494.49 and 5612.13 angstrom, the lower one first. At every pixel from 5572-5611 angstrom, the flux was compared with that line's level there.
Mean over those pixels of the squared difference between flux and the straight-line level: 3.2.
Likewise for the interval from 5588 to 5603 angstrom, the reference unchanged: 4.8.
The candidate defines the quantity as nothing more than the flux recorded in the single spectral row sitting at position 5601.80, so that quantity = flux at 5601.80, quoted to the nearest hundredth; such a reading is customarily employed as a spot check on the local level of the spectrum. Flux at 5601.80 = 17.43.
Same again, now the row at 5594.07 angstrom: 16.17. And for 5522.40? 16.48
